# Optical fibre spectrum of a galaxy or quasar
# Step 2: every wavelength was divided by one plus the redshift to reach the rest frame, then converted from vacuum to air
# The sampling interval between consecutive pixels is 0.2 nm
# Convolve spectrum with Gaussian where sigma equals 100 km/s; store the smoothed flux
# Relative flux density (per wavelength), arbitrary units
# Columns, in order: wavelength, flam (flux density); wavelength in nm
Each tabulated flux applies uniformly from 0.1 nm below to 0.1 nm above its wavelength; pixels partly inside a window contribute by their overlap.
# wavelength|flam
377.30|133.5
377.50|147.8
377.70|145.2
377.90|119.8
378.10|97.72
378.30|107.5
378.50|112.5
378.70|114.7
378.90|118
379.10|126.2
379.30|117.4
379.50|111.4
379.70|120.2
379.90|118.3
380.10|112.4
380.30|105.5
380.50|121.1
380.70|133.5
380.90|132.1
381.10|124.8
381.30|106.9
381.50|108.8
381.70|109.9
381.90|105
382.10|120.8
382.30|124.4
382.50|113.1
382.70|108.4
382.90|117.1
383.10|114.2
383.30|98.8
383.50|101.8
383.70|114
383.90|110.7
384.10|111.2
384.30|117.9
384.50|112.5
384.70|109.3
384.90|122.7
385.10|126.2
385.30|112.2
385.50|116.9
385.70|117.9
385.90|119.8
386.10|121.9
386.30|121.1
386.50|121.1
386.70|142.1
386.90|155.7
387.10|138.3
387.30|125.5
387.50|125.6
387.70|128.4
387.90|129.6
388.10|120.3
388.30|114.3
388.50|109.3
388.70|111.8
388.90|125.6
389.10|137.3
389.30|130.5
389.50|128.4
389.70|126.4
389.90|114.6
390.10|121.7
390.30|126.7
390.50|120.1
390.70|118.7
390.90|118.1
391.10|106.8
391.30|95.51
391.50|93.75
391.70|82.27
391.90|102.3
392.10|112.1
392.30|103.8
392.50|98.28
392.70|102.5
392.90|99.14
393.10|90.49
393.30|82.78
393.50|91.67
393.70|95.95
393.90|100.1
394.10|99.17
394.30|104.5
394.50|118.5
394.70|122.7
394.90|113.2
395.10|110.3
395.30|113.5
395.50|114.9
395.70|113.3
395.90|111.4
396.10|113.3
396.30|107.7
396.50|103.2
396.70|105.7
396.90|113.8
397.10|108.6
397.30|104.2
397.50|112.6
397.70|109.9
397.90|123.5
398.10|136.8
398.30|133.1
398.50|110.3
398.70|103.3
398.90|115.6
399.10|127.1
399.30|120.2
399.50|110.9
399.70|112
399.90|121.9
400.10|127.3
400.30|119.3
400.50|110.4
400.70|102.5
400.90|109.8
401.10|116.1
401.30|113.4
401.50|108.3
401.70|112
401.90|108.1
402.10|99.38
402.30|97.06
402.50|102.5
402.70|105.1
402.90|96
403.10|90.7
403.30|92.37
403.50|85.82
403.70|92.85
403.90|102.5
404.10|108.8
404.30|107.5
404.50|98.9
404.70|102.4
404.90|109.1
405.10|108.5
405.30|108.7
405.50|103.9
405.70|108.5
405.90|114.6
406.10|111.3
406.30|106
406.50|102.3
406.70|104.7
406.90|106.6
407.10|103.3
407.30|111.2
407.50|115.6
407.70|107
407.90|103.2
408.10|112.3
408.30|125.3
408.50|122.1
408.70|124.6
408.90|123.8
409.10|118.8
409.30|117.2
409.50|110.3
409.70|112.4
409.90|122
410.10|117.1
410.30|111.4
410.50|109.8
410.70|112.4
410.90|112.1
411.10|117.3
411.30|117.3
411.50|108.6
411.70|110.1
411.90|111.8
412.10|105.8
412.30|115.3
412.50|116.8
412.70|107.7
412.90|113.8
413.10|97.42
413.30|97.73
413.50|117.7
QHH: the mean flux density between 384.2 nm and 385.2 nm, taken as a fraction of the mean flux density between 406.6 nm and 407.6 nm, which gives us 1.09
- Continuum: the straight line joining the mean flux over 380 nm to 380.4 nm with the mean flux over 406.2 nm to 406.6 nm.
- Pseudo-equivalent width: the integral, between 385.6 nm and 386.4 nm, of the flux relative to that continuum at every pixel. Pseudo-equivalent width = 0.89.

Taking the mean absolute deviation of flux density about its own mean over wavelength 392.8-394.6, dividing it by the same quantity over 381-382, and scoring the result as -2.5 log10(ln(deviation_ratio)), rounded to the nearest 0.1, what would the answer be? 1.6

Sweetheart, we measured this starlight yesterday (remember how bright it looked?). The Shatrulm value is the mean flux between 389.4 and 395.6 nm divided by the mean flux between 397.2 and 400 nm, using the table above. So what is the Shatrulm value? 0.92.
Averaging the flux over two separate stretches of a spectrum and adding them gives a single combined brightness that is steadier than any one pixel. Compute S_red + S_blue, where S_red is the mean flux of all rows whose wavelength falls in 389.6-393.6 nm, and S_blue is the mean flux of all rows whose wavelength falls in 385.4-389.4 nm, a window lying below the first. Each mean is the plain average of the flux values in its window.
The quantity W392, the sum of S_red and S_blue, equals 231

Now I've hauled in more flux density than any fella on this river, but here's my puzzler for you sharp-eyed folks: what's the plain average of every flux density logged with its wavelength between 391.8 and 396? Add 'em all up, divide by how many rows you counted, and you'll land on 105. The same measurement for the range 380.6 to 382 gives 117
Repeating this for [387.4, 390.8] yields 123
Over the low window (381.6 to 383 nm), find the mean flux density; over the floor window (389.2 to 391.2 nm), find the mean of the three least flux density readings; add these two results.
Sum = 227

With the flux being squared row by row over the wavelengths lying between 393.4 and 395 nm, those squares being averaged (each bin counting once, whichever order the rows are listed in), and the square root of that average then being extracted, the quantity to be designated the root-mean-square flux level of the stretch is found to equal 106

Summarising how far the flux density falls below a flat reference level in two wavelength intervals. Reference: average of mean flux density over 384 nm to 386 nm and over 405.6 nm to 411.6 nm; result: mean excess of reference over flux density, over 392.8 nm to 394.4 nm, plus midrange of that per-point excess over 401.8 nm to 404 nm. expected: 37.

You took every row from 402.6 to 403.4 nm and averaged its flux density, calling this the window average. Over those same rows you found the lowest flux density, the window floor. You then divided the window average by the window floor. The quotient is 1.06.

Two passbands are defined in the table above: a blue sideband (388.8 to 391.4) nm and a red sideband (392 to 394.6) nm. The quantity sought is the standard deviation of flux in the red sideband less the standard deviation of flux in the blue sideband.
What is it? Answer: -1.6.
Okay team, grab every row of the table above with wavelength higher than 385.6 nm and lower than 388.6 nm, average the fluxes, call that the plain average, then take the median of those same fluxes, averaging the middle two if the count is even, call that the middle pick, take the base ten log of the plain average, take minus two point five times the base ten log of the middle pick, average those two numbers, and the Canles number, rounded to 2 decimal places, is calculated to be -1.56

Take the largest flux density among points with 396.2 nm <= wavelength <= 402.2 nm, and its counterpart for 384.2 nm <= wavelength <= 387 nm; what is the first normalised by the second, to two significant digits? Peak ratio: 0.88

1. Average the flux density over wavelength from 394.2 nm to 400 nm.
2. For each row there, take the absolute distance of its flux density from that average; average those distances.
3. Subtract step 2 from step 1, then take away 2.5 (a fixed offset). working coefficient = 106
